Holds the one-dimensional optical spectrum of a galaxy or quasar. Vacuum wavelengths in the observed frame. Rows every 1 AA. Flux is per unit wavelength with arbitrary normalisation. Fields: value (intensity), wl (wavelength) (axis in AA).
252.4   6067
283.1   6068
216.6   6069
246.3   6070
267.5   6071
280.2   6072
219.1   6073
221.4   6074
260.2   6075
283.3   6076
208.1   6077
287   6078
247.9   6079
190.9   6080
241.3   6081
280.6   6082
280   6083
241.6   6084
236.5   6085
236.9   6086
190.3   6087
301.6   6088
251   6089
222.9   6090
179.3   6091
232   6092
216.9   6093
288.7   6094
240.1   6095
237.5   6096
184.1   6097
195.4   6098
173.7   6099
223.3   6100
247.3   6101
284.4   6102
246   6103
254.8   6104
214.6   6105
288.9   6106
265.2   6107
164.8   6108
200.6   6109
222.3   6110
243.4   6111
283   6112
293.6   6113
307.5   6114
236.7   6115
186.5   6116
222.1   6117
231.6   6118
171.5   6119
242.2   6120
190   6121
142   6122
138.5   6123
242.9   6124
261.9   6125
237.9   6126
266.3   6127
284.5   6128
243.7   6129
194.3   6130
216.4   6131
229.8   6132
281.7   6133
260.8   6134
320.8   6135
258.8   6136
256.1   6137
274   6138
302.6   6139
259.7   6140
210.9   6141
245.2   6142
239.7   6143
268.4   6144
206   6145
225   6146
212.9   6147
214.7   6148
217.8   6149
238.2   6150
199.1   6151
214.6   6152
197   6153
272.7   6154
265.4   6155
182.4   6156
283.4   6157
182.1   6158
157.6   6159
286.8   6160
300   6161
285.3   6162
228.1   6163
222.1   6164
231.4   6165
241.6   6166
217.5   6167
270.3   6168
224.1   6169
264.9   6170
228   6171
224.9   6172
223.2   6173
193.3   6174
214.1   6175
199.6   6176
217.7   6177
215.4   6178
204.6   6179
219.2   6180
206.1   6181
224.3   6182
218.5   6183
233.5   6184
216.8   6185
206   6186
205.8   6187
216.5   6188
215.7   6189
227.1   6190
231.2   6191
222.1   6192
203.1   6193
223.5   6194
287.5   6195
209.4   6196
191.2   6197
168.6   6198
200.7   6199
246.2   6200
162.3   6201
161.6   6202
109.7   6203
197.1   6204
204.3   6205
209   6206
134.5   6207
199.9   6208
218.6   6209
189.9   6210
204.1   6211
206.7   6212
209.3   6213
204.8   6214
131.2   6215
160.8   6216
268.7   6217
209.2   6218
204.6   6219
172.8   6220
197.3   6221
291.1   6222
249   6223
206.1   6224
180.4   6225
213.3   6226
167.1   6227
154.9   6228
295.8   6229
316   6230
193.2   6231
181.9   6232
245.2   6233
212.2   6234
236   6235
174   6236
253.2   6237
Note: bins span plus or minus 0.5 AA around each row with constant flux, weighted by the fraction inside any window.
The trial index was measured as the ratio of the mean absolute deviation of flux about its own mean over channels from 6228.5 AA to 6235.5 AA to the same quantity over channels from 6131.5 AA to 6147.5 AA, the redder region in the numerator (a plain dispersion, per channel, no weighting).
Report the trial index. 1.5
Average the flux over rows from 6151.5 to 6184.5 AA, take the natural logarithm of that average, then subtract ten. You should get -4.57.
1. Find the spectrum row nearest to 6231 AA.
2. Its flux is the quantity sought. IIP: 193.2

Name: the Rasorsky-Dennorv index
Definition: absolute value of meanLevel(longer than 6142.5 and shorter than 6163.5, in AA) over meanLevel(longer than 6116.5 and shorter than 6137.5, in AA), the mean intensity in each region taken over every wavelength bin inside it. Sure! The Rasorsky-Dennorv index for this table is 1.00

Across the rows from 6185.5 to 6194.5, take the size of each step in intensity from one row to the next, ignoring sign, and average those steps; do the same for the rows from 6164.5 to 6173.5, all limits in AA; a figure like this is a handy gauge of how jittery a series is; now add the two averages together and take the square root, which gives 6.0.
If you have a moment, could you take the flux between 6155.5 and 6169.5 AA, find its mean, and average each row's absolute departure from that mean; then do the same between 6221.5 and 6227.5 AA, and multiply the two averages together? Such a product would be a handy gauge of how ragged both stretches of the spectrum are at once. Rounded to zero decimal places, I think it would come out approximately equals 1232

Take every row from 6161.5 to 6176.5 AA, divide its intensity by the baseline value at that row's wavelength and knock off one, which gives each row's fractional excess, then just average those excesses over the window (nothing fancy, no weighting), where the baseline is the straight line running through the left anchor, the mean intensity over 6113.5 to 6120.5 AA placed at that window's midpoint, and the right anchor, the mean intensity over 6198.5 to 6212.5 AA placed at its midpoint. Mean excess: 0.13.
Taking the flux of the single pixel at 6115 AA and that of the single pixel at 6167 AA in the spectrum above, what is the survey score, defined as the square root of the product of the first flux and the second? 227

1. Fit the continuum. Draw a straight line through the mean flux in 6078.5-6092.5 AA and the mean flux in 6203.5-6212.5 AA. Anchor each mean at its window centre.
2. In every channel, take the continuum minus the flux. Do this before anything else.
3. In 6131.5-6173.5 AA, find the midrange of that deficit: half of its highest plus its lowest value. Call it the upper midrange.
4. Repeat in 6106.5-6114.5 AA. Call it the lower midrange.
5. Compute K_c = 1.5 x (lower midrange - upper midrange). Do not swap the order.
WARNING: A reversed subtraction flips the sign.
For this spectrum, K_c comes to 23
